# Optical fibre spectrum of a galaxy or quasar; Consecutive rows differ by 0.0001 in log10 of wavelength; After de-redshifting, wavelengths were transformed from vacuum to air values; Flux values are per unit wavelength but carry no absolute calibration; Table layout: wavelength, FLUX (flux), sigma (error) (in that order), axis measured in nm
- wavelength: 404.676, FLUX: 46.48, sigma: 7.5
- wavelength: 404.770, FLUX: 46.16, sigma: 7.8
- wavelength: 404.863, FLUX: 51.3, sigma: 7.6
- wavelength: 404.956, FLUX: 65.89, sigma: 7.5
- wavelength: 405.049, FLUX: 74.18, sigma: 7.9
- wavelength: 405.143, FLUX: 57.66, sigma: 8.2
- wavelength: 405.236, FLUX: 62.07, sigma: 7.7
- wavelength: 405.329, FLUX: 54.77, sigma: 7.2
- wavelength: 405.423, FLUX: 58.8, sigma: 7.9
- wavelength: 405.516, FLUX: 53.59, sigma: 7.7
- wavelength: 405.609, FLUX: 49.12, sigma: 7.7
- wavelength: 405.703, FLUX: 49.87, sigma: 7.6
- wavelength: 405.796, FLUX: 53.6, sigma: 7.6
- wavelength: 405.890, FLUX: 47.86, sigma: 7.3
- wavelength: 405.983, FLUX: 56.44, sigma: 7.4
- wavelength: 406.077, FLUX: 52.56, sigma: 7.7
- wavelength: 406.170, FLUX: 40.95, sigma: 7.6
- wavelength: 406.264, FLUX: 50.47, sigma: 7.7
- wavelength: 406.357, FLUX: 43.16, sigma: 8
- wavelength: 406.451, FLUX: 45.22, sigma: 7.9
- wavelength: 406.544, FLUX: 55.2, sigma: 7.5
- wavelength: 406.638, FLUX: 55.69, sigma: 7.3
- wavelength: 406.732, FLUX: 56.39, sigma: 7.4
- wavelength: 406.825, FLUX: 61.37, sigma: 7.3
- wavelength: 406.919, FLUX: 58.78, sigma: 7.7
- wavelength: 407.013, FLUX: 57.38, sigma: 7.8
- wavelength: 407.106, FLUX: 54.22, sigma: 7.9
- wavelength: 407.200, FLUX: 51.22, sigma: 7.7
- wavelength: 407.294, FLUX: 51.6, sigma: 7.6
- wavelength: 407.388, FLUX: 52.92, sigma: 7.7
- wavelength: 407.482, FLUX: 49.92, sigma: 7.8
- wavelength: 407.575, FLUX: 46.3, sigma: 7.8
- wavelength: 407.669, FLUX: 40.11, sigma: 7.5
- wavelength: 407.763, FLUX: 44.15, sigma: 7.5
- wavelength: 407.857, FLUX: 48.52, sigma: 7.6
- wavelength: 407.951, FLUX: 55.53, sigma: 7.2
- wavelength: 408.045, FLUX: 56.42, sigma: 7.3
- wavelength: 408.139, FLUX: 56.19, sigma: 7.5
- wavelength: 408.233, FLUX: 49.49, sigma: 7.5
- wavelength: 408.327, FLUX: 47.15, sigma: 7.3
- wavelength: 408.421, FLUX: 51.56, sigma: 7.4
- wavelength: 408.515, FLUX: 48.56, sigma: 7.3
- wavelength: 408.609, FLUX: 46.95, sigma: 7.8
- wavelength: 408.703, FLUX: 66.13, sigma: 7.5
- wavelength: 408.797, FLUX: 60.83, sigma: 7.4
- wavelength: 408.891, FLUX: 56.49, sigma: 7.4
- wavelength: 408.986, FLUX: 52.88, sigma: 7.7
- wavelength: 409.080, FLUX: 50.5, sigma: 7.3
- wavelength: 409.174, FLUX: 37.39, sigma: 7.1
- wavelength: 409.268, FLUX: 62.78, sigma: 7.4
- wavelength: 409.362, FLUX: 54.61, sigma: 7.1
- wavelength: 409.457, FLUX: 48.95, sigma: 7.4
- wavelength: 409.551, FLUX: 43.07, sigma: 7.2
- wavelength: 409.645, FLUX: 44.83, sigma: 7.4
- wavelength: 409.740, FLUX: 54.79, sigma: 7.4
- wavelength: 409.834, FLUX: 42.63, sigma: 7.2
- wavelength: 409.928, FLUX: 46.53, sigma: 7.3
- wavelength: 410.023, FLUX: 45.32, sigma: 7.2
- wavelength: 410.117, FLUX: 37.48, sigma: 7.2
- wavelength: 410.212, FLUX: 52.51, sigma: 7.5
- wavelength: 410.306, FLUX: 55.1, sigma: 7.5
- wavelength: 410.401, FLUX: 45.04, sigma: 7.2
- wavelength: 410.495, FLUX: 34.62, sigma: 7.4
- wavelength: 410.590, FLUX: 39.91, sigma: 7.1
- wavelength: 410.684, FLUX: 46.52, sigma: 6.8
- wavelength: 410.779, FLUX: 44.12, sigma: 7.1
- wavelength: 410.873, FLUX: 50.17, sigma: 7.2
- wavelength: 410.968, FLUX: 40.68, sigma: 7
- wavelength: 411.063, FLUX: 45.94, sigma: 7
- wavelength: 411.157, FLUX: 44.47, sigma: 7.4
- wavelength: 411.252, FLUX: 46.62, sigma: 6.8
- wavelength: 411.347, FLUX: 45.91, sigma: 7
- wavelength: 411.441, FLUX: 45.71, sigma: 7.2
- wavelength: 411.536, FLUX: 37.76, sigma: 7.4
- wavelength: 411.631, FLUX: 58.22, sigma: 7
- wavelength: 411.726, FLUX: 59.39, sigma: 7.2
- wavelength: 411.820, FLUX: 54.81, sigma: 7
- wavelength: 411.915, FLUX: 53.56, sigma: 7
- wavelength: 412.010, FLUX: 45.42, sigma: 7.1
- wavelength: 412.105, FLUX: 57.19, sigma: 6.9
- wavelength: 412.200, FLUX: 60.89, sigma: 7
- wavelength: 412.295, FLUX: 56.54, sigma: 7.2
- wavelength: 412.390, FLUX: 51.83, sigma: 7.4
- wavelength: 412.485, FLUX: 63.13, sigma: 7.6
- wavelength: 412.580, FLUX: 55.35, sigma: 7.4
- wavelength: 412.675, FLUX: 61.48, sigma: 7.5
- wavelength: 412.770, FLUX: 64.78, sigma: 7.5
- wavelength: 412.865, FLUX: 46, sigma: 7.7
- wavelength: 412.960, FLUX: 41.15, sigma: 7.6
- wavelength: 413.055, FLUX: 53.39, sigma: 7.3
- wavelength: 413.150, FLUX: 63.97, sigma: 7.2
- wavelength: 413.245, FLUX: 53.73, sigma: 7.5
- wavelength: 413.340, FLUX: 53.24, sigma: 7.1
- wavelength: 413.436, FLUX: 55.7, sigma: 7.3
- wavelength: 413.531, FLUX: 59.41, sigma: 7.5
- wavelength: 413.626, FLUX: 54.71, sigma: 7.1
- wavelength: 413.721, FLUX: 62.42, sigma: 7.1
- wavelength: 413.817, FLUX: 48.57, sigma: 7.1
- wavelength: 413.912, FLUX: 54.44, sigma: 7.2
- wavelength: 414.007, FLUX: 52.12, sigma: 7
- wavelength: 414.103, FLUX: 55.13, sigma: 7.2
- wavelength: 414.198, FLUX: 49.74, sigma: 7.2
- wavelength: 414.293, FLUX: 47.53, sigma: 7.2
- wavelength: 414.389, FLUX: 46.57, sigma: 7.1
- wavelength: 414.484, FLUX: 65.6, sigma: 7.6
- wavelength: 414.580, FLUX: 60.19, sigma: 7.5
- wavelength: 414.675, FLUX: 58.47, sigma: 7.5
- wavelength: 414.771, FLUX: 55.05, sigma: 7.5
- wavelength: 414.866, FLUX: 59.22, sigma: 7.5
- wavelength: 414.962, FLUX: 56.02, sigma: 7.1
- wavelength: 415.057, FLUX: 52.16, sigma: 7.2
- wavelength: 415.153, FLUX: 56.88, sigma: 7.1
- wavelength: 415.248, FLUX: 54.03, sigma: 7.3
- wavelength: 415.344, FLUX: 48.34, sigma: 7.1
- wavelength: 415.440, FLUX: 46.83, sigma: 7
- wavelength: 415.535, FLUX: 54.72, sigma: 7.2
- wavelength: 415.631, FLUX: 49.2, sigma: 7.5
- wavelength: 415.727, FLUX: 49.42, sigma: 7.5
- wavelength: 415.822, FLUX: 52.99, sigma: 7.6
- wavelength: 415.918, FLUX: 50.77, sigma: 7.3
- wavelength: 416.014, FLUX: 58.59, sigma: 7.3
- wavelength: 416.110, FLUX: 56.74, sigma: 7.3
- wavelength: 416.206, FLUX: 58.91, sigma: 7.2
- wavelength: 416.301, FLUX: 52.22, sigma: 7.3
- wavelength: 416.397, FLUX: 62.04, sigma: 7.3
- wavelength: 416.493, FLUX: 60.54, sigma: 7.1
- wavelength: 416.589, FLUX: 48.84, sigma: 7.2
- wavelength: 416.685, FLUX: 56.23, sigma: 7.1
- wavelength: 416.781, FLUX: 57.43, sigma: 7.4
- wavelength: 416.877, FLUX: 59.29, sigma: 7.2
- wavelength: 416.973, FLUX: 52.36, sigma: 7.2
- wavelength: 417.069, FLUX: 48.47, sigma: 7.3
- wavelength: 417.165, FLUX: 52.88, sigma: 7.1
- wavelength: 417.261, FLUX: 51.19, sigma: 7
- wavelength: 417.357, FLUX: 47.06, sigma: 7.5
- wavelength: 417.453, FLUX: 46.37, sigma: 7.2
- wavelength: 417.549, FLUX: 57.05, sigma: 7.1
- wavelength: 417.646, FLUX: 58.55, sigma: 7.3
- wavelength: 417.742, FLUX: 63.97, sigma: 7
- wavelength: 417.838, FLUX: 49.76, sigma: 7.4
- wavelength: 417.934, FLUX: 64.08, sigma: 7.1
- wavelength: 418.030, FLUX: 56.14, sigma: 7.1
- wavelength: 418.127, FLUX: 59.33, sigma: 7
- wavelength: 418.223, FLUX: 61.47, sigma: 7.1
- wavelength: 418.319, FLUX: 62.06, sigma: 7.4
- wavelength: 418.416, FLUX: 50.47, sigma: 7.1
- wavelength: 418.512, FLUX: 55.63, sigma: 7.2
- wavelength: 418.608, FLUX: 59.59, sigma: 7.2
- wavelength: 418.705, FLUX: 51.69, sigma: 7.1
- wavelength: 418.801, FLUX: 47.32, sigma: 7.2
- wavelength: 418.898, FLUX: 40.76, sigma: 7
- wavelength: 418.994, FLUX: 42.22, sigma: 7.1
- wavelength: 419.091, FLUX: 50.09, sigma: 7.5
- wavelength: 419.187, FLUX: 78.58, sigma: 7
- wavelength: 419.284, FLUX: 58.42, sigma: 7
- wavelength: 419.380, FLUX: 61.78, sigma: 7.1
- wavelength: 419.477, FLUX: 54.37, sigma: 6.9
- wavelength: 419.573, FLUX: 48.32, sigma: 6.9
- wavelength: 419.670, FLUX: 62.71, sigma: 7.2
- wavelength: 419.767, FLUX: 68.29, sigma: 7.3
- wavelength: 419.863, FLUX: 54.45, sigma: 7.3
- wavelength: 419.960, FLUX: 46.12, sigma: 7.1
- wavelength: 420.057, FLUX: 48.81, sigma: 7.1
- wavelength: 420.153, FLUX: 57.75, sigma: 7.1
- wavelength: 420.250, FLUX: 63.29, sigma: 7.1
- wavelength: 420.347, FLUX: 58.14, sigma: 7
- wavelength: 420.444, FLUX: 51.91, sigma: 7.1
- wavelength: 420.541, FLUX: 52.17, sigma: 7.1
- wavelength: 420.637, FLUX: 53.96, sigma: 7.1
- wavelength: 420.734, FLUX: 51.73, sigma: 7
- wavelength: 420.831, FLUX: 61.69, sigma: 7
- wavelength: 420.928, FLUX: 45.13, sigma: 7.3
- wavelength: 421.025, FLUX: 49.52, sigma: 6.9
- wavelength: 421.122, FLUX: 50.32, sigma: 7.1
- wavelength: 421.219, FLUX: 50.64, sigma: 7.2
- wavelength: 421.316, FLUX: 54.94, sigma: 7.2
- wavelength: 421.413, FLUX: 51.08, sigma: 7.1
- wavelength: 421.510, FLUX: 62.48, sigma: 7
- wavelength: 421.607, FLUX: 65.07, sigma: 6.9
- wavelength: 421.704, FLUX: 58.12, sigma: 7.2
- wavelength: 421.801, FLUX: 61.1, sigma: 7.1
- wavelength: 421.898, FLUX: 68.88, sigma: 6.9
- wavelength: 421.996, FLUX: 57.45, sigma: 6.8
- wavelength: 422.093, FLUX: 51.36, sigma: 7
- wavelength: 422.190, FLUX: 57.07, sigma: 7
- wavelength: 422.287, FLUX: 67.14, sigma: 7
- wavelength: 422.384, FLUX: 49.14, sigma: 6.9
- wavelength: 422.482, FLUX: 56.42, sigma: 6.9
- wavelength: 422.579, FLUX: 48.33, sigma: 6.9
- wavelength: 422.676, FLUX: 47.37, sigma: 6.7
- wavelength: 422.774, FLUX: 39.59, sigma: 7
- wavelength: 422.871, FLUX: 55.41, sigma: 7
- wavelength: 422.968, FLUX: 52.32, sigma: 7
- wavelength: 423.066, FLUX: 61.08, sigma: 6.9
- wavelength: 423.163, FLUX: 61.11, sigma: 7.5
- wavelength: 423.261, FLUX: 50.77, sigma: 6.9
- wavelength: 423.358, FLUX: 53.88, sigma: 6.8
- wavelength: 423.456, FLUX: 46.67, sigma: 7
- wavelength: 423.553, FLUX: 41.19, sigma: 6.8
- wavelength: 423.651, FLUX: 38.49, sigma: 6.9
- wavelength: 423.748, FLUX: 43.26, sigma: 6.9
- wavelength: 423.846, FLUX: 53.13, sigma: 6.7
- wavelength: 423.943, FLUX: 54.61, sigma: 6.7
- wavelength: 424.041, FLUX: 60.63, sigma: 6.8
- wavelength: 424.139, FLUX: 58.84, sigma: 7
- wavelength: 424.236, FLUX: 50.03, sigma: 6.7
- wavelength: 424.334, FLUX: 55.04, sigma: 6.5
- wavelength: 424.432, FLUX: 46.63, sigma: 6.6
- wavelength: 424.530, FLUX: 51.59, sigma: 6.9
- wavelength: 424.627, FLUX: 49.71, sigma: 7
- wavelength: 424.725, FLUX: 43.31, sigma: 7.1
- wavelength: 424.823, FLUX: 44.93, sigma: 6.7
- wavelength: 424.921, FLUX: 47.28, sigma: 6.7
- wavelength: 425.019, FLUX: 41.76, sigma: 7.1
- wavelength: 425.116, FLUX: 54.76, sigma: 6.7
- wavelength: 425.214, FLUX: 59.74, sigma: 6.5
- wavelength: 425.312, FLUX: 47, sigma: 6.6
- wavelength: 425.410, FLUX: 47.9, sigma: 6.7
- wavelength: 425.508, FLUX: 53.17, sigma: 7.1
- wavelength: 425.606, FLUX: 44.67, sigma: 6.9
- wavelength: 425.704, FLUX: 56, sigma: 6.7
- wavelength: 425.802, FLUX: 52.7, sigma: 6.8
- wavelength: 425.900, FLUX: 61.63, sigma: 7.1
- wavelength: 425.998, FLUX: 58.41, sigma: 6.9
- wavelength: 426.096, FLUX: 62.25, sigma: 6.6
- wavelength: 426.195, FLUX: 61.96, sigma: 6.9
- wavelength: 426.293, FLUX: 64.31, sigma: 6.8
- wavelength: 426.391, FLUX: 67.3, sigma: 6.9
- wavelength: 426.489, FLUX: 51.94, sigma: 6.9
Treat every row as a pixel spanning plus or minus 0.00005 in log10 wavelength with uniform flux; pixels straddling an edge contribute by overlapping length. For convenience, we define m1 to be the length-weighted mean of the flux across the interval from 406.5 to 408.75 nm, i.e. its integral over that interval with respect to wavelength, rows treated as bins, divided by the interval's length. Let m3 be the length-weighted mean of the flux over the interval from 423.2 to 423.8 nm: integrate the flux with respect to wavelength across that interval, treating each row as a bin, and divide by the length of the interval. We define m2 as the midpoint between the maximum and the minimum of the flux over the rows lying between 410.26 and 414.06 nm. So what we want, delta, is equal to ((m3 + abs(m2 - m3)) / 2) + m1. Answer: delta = 77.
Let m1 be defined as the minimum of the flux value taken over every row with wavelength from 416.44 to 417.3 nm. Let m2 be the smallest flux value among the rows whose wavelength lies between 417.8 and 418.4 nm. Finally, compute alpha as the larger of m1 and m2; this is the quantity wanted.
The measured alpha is 49.8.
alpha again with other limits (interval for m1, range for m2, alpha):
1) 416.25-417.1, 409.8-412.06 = 48.5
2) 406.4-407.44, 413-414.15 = 48.6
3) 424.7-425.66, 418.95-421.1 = 42.2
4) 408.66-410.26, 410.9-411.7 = 37.8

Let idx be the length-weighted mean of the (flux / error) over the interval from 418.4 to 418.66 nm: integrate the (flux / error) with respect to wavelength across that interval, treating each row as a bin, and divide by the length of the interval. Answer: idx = 7.78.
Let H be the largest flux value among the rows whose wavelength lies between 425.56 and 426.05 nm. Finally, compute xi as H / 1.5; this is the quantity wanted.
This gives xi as 41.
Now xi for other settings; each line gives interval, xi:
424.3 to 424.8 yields 37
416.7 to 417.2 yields 40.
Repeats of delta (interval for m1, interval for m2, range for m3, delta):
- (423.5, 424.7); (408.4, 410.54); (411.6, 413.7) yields 81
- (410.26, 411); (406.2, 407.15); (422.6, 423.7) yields 71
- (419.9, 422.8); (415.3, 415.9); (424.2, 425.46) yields 80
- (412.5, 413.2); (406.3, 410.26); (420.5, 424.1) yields 83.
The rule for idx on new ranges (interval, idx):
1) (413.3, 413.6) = 7.68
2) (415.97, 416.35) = 7.79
